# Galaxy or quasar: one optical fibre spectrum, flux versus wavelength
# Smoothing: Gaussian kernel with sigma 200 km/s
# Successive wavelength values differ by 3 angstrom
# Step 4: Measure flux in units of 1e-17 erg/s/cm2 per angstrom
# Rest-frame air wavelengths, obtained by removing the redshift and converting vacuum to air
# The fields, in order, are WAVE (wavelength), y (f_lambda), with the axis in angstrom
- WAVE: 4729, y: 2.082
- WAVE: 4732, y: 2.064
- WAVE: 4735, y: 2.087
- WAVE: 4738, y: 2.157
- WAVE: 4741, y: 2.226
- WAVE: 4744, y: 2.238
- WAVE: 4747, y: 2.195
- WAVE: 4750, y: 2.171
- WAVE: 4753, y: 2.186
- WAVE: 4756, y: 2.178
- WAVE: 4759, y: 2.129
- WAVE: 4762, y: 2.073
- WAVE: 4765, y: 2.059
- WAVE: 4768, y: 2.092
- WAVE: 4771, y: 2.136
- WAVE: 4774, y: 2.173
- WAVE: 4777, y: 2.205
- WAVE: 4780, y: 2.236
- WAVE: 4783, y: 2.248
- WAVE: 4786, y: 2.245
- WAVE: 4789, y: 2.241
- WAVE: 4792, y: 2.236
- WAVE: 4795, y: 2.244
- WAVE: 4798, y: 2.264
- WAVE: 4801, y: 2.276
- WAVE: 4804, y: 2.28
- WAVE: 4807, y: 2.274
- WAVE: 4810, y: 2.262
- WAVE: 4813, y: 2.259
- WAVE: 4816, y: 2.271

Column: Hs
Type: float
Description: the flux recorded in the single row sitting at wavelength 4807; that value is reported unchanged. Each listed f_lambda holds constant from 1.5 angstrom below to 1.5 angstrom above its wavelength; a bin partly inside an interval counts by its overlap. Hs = 2.274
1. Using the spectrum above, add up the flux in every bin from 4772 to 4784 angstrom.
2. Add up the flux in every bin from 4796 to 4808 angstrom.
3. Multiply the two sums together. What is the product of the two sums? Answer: 80.6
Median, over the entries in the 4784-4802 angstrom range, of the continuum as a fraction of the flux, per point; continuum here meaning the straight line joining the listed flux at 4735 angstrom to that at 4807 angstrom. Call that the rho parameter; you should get 0.99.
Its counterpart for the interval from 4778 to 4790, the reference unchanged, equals 0.99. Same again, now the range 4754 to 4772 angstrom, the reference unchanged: 1.03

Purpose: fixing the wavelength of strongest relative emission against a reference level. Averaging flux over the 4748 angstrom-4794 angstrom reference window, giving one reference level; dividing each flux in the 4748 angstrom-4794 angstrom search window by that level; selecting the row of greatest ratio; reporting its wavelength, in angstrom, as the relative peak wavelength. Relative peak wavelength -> 4783 angstrom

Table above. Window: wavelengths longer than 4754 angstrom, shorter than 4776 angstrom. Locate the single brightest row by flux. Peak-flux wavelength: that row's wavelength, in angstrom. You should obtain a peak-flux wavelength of 4756 angstrom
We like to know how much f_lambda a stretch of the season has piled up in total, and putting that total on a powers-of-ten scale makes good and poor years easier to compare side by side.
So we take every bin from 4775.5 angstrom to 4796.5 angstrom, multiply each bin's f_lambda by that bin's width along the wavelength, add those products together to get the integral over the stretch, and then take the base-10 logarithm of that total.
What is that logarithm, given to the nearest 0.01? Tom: 1.67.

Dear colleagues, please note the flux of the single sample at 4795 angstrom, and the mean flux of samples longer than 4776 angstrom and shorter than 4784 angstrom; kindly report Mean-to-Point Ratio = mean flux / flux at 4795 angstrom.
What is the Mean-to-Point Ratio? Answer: 0.994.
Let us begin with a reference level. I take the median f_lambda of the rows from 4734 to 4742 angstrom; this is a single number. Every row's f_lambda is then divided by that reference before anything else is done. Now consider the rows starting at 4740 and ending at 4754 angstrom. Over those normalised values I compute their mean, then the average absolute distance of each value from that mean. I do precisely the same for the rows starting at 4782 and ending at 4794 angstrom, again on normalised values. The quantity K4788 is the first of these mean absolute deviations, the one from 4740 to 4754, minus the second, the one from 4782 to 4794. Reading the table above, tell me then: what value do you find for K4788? 0.0088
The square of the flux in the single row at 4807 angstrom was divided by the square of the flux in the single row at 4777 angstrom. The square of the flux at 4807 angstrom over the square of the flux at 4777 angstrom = 1.06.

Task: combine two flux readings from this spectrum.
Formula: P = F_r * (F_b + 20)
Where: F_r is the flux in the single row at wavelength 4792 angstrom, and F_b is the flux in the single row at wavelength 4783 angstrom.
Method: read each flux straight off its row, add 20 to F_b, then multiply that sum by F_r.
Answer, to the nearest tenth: 49.7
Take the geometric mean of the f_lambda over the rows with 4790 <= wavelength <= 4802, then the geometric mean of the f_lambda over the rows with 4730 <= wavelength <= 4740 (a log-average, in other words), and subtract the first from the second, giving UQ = -0.15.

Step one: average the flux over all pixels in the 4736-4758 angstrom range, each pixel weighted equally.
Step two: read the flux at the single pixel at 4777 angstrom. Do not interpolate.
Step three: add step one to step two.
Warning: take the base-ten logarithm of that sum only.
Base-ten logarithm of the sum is 0.643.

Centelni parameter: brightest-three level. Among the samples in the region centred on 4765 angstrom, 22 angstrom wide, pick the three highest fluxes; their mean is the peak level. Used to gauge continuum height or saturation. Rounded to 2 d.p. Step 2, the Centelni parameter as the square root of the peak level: 1.47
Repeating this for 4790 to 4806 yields 1.51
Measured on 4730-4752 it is 1.49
